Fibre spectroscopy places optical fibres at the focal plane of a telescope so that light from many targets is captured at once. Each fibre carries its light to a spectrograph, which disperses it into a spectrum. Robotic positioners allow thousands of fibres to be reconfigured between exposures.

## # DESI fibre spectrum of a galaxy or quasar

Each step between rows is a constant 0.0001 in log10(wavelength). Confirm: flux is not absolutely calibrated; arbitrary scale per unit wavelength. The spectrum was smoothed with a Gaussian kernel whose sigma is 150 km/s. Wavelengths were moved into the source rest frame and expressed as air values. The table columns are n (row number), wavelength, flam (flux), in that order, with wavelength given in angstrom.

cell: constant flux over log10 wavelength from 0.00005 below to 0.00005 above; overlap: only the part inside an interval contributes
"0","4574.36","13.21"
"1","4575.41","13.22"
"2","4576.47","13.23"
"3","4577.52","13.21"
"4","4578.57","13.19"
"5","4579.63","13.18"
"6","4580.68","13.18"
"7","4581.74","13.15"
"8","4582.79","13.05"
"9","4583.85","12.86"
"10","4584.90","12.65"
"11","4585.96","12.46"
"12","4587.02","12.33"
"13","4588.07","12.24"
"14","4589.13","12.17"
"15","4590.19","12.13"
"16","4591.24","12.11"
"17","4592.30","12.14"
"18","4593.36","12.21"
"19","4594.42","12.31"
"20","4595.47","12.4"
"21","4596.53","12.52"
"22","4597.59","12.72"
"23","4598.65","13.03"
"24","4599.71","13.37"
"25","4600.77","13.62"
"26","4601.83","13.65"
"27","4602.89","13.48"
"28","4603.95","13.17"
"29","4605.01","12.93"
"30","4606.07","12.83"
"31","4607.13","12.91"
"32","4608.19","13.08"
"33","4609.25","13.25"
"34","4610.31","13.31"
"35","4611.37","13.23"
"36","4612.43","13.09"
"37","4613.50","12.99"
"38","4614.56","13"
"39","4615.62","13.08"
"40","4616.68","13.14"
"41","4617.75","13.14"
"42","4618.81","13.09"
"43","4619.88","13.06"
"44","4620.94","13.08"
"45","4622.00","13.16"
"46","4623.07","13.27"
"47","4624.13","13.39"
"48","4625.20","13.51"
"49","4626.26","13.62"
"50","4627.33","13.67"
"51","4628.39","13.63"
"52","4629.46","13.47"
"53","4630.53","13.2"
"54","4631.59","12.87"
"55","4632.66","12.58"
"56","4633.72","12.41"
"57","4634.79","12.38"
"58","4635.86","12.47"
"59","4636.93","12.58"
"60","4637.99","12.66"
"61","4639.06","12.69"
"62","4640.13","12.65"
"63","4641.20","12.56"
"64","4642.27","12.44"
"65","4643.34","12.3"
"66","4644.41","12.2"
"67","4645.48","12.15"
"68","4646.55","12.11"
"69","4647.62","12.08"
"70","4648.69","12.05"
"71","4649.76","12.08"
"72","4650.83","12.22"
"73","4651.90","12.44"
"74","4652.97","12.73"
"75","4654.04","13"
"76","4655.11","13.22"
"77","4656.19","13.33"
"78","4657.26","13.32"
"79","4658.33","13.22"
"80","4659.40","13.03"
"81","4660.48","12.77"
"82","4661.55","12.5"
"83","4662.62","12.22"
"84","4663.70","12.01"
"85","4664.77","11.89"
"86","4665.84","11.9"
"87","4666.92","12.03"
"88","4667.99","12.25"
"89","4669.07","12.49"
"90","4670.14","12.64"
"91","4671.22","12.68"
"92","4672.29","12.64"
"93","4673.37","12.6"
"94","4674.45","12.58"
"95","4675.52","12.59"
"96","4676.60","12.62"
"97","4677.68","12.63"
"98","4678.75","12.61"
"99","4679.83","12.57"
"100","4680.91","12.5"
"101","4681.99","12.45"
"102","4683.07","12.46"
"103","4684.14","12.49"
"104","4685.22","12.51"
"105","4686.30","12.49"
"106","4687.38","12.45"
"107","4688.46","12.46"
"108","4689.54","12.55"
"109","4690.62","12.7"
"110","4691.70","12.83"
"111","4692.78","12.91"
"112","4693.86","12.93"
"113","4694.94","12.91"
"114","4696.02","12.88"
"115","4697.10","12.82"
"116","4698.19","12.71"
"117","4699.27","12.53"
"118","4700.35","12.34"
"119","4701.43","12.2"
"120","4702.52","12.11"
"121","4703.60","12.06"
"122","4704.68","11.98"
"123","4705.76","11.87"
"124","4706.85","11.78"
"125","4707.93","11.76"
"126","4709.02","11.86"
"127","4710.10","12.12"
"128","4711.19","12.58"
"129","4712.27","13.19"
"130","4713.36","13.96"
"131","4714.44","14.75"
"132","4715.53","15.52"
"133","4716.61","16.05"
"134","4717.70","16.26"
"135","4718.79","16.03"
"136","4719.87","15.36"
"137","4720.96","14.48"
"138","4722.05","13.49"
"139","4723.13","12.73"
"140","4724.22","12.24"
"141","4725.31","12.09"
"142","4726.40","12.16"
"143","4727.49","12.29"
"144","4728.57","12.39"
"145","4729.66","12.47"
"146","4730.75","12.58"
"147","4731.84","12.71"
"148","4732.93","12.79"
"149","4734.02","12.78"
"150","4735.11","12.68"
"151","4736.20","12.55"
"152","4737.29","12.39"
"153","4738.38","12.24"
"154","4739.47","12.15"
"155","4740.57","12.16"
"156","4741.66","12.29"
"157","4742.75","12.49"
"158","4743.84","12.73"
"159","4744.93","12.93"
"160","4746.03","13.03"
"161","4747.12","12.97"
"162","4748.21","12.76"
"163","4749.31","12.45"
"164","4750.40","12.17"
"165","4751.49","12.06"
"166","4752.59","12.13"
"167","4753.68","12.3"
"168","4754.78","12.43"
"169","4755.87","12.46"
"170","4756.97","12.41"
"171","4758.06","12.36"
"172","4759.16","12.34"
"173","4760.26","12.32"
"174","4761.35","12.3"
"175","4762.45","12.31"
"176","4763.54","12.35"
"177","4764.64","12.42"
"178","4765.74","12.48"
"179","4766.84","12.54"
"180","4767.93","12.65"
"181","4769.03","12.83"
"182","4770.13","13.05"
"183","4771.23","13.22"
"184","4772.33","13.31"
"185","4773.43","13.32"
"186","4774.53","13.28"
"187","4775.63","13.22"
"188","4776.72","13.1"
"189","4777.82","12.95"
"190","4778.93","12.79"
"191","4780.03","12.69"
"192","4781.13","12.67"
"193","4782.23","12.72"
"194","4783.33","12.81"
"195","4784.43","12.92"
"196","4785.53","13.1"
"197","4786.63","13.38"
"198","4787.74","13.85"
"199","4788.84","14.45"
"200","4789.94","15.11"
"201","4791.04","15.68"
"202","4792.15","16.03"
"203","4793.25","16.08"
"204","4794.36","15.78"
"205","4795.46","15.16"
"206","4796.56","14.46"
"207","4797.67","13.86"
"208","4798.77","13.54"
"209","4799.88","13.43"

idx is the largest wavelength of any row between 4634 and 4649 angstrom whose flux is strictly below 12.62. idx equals 4648.69 angstrom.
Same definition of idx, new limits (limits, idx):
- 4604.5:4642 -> 4641.20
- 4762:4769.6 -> 4766.84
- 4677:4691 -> 4689.54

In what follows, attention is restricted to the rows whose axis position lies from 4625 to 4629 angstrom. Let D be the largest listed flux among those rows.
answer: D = 13.67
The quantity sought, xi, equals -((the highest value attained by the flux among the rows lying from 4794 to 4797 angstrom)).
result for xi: -15.8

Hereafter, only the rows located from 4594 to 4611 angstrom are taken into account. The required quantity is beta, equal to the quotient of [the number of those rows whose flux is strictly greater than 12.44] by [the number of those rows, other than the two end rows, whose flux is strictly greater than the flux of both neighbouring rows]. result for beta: 14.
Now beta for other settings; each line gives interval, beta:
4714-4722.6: 8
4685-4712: 15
